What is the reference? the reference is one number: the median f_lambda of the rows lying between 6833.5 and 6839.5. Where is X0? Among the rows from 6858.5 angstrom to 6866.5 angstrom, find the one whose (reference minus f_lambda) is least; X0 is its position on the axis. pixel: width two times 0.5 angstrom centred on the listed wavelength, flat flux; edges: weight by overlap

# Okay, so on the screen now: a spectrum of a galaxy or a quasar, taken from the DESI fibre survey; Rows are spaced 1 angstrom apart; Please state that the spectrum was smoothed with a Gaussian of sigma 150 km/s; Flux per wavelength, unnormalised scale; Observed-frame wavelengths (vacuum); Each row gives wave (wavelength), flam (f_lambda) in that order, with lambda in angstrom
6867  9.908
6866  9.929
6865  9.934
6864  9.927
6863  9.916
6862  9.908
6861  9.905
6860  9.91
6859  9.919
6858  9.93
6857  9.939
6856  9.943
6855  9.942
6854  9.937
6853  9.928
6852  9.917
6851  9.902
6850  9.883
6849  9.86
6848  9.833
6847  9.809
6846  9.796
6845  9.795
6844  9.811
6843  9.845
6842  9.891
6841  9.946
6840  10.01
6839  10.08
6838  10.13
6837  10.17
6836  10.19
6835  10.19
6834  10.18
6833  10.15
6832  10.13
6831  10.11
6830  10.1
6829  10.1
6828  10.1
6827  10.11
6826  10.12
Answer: 6865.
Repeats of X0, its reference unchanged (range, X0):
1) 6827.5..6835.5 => 6835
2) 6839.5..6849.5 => 6840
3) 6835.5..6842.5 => 6836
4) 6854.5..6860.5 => 6856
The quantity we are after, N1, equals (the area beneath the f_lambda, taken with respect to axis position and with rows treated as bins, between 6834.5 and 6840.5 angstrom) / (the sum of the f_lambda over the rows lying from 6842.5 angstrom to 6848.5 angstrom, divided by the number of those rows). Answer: 6.19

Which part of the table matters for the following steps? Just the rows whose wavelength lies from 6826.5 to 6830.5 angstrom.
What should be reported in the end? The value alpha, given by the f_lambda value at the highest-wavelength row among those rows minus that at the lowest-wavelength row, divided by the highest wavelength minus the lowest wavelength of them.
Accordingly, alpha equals -0.003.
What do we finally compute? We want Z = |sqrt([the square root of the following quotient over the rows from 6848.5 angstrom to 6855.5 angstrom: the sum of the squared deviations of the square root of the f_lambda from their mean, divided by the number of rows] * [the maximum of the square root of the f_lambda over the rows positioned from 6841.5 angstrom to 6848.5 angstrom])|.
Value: 0.12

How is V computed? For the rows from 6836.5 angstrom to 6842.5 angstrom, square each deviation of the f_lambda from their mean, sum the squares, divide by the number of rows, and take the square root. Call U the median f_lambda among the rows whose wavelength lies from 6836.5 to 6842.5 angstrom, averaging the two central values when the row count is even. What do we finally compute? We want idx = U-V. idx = 9.9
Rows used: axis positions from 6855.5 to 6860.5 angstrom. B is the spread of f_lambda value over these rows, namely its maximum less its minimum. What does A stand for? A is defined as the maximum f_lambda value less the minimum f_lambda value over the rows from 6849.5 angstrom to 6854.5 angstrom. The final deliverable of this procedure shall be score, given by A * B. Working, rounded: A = 0.054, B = 0.033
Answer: 0.0018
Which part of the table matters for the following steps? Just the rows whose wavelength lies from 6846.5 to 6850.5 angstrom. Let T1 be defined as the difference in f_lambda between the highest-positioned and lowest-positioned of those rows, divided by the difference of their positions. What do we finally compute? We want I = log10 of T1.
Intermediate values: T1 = 0.025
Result -1.61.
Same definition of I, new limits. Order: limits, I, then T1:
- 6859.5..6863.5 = -2.70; 0.002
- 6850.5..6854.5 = -1.93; 0.012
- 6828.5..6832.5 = -2.00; 0.010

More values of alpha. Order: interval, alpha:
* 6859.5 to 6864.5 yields 0.004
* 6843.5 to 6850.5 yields 0.012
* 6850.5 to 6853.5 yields 0.013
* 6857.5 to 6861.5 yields -0.008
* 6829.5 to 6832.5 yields 0.015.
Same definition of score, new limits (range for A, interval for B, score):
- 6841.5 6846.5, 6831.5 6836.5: 0.0058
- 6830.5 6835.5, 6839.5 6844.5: 0.0159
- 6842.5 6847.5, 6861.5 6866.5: 0.0013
